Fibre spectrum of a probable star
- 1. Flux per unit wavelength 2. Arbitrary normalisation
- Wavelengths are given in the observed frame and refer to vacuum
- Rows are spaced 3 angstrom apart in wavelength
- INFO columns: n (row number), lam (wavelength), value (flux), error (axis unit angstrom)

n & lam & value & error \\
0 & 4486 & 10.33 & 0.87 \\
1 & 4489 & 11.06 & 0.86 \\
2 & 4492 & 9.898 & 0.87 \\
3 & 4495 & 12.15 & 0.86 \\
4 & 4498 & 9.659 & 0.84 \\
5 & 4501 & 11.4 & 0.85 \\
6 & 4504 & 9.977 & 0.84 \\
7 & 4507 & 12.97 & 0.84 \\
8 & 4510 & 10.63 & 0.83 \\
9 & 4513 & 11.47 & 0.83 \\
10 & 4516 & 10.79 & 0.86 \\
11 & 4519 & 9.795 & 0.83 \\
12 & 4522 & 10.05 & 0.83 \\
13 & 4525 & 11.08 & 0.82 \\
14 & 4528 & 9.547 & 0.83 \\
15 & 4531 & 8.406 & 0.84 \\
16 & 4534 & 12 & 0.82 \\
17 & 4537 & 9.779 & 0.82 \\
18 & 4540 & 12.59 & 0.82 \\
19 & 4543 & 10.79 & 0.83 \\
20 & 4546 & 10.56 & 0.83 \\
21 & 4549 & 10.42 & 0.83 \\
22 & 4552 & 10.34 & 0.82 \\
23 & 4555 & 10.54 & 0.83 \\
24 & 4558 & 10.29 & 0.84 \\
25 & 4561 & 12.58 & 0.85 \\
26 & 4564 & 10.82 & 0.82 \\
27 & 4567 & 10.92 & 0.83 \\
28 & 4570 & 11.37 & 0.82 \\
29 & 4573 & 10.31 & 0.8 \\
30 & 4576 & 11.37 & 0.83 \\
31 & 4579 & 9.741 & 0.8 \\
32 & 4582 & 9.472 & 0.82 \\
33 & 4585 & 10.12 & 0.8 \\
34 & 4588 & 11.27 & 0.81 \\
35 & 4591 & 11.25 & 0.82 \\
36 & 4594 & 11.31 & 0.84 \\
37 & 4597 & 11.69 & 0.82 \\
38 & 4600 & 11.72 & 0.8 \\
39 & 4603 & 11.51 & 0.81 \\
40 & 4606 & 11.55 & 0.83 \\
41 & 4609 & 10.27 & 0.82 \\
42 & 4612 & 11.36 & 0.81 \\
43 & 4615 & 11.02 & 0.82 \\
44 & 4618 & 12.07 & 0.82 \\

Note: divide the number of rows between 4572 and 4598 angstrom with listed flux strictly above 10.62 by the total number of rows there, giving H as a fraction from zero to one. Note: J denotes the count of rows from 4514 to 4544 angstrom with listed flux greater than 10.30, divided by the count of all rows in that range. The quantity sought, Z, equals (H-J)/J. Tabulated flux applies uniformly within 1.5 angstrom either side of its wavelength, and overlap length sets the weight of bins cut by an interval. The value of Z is 0.11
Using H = 0.56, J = 0.5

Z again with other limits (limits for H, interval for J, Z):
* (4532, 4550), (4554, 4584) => -0.29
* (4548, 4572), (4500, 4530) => -0.17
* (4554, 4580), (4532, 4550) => -0.33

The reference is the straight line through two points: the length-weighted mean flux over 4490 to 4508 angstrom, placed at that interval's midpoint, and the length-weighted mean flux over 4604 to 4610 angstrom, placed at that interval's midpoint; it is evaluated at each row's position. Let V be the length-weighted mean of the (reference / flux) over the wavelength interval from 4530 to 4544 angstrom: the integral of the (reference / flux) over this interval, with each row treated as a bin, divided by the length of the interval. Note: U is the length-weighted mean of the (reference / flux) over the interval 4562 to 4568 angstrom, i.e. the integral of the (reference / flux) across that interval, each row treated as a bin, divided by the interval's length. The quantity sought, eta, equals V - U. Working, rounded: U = 1.00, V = 1.04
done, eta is 0.04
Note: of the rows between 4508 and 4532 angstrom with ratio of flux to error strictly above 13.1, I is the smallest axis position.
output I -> 4513 angstrom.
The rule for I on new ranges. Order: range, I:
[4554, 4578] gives 4561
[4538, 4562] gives 4540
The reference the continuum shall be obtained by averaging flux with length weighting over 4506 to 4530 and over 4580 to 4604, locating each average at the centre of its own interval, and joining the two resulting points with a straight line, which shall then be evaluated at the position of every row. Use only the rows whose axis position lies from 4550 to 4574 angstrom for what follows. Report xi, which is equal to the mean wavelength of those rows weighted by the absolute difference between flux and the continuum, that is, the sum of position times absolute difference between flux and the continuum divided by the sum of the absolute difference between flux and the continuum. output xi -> 4561.9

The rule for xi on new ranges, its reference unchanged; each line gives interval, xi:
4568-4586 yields 4579.1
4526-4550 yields 4535.1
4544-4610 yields 4579.0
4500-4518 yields 4506.8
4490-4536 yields 4514.1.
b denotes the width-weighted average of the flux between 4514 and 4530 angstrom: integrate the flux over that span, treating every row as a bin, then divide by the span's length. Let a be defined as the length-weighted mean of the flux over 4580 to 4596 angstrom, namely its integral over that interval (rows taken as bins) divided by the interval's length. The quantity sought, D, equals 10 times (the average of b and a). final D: 104.6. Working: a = 10.7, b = 10.2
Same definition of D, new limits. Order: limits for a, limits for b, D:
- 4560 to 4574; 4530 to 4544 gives 109.9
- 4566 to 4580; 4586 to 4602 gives 110.9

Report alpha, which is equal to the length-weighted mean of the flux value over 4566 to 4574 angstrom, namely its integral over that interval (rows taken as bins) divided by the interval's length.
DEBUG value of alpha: 10.9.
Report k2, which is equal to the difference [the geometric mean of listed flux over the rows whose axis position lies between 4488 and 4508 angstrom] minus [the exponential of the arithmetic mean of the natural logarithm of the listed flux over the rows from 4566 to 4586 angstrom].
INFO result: 0.51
